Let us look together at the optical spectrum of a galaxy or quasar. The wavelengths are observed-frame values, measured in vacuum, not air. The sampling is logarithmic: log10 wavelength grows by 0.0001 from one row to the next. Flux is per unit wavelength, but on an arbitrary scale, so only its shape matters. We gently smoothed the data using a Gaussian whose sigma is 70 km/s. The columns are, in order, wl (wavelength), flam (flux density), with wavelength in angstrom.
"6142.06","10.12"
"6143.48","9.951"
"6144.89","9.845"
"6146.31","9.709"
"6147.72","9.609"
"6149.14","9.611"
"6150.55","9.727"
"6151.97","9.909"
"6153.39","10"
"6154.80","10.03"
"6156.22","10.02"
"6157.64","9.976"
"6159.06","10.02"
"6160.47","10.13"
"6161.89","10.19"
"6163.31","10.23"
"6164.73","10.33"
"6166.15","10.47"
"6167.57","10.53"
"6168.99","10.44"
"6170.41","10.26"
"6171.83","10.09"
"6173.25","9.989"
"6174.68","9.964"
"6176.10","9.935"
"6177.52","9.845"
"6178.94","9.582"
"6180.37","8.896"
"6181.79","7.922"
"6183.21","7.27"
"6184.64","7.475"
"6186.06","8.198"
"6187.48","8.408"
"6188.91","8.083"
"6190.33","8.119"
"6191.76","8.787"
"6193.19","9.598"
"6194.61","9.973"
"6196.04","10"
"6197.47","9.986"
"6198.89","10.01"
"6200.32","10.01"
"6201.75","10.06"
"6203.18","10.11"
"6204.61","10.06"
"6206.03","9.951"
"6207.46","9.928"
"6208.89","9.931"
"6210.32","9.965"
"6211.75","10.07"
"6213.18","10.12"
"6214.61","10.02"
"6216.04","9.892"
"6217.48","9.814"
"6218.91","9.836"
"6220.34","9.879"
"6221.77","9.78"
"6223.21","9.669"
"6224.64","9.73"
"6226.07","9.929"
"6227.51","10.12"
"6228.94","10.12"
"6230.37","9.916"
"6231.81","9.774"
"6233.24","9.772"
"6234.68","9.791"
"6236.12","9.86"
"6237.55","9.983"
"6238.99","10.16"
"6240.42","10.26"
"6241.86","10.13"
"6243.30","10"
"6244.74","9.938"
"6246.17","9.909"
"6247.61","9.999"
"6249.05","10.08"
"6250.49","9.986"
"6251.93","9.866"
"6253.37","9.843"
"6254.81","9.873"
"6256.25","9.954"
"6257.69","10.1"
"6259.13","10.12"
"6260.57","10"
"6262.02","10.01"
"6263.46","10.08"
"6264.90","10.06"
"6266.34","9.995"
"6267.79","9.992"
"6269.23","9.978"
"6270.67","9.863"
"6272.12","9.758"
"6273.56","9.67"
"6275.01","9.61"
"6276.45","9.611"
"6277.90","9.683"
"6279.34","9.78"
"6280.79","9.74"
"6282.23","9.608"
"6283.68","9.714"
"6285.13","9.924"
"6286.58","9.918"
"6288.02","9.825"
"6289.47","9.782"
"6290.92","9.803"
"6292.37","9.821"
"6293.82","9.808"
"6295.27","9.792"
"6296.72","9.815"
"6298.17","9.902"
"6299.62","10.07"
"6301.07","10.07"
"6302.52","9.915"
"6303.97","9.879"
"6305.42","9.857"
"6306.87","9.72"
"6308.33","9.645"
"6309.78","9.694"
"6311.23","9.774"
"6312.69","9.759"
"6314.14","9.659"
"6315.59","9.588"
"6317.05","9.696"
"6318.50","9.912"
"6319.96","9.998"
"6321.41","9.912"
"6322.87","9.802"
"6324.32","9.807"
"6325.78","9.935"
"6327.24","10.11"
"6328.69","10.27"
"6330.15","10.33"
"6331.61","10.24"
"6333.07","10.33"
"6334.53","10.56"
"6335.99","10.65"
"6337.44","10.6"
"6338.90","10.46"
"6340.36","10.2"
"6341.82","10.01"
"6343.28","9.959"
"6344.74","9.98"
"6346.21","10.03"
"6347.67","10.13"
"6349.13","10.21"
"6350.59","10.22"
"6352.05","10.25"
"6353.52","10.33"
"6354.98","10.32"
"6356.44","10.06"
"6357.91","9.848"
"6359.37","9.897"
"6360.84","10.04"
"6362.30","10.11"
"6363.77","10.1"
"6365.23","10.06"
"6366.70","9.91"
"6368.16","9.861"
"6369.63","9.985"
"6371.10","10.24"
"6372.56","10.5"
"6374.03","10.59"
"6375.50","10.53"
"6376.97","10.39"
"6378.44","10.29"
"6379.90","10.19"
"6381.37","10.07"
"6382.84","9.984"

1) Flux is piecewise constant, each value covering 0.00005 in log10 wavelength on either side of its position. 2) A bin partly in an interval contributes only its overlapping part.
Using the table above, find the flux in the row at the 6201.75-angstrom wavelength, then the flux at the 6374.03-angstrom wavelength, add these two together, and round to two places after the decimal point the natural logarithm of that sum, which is 3.03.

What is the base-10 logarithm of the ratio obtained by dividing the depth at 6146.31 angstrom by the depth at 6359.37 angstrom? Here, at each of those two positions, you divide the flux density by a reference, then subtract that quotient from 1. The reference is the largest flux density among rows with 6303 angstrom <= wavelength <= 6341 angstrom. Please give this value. 0.10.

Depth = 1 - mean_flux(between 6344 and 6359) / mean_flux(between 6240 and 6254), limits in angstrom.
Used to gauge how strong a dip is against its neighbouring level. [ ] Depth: -0.014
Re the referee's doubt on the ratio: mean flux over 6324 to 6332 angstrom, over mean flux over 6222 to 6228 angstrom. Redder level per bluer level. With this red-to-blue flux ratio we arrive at 1.03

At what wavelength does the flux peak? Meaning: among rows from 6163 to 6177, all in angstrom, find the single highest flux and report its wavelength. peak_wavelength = 6167.57 angstrom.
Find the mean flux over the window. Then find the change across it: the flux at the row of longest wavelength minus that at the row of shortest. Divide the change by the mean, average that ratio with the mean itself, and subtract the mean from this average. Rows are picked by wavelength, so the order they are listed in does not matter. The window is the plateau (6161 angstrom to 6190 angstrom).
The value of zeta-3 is -4.81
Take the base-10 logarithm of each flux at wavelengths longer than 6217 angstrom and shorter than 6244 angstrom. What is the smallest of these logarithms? 0.985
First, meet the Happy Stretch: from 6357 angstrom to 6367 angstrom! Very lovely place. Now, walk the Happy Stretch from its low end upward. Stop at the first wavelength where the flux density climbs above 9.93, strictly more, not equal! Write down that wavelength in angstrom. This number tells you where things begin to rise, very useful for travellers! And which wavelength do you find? 6360.84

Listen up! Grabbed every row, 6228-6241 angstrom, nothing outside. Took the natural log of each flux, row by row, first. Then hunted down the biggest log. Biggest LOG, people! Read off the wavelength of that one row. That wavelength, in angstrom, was 6240.42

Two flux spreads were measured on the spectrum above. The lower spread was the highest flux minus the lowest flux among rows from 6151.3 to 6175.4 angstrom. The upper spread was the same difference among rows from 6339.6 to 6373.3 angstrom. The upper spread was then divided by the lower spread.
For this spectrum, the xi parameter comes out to 1.05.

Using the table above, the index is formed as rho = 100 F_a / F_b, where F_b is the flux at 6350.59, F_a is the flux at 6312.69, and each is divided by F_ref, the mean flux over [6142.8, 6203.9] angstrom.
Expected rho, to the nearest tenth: 95.5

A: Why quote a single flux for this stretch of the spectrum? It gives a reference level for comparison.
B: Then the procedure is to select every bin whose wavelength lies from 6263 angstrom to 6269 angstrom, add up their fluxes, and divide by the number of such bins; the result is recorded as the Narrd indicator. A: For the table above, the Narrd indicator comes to 10.0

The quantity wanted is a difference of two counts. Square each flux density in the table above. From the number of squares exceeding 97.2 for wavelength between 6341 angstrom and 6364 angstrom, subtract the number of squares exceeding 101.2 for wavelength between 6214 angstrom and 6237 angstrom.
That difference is 13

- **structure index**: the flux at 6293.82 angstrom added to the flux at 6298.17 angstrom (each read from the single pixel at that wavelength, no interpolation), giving 19.7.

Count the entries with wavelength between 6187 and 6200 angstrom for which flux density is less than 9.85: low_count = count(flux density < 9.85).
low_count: 5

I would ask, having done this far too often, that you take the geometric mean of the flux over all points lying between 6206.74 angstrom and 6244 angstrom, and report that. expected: 9.9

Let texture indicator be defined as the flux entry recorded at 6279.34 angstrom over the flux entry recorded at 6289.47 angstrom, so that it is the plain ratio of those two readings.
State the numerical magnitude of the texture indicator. 1.000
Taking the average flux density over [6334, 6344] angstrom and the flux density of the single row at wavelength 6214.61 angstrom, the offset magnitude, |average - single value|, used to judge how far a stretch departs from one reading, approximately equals 0.33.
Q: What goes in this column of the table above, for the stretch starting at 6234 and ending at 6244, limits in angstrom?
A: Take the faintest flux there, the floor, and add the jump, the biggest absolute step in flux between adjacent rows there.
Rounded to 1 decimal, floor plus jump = 10.0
